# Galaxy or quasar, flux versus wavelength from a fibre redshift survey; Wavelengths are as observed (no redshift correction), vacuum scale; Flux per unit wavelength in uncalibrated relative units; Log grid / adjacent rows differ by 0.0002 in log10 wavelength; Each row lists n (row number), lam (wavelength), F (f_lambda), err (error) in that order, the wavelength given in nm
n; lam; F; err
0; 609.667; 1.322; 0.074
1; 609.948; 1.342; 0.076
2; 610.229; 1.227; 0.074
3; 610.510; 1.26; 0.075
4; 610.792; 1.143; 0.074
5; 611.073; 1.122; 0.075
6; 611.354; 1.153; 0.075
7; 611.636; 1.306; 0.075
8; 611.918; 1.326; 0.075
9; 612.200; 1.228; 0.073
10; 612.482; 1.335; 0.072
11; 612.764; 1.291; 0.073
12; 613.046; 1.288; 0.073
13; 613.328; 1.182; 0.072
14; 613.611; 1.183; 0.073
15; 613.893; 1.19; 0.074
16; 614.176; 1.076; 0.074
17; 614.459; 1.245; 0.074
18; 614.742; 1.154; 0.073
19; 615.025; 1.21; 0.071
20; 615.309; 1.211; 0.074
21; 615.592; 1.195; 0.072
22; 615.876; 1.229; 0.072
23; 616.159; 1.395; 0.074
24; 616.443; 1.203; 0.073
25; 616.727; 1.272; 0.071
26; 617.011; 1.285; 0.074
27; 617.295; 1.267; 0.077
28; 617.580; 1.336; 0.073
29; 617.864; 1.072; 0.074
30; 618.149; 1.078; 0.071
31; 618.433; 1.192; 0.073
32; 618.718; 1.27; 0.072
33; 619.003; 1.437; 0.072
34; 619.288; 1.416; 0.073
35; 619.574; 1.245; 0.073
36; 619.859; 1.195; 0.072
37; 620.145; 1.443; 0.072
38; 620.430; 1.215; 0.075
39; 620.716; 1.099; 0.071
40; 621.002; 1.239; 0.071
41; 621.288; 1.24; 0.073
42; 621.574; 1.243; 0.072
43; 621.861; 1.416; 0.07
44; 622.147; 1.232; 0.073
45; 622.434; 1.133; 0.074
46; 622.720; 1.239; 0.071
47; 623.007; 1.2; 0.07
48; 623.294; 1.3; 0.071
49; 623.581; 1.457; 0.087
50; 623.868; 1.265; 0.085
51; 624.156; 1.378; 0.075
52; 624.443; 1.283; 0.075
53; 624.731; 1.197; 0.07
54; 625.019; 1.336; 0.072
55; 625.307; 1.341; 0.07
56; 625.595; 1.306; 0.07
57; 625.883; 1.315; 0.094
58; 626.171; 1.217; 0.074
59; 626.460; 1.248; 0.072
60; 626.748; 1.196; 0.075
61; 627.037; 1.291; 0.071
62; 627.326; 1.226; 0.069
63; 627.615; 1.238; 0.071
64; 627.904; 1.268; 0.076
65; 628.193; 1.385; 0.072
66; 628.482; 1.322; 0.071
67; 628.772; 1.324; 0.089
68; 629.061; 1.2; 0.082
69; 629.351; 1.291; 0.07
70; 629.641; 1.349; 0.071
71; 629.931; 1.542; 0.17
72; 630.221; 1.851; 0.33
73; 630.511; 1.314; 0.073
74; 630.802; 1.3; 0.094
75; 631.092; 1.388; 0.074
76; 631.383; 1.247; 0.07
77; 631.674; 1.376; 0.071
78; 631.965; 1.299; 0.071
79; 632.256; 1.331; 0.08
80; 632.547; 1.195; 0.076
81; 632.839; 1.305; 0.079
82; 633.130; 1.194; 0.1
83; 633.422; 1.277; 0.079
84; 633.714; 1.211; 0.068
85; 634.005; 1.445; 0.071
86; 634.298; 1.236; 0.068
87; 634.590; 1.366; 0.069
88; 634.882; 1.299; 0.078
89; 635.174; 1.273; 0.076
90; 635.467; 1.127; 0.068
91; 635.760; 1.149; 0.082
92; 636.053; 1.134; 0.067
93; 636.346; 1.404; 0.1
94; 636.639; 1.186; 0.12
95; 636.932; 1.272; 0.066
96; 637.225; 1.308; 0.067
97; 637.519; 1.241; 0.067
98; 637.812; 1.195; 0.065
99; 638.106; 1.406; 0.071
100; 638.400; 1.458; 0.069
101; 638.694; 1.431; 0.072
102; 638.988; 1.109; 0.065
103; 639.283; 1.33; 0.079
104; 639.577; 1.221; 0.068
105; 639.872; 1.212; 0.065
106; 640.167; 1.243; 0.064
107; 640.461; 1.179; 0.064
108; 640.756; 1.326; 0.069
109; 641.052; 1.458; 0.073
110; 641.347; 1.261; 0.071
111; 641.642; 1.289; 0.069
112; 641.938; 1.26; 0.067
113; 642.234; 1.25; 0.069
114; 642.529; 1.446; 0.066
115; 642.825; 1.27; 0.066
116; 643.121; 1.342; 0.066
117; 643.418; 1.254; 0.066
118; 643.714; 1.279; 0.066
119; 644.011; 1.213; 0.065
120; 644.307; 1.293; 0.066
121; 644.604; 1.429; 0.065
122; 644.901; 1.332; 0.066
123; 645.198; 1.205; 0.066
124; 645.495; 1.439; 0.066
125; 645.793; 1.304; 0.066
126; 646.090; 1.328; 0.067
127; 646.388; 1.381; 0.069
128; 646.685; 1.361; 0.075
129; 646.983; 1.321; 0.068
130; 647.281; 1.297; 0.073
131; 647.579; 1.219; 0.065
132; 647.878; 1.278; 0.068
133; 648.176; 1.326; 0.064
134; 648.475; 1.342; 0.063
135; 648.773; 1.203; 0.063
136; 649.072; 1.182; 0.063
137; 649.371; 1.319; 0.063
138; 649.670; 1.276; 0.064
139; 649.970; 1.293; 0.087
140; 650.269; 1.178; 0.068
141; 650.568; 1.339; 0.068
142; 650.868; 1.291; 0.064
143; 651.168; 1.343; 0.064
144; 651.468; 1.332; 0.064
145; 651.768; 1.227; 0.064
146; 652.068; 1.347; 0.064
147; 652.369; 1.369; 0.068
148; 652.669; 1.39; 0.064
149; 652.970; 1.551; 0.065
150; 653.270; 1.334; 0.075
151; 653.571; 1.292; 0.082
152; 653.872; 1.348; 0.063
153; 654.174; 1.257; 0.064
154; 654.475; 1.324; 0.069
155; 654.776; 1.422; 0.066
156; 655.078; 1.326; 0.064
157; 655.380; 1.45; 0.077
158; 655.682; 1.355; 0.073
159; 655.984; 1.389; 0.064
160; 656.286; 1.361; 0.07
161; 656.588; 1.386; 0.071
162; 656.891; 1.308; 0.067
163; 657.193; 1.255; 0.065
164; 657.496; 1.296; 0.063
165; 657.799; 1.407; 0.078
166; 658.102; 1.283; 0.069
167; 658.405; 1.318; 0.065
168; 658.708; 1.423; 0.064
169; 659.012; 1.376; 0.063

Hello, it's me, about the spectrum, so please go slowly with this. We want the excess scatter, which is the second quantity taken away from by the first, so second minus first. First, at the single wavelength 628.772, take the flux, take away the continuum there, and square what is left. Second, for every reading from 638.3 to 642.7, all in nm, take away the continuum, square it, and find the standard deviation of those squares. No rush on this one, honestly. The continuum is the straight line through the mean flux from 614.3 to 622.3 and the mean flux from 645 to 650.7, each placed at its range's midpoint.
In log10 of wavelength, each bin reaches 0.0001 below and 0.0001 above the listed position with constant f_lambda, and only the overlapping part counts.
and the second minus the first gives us 0.009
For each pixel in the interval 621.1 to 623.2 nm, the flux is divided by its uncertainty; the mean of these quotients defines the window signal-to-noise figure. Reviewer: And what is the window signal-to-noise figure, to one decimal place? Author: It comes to 17.3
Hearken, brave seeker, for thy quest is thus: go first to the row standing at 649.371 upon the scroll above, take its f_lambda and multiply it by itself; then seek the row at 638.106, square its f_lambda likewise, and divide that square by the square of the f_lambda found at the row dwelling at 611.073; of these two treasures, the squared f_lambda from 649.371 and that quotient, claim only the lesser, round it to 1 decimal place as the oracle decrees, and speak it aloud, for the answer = 1.6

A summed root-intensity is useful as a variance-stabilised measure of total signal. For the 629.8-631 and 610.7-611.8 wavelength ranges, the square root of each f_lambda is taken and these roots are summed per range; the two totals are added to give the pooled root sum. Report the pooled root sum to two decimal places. 9.23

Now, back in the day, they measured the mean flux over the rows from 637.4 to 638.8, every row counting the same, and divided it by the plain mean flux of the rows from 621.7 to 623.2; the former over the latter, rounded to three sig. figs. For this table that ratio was 1.08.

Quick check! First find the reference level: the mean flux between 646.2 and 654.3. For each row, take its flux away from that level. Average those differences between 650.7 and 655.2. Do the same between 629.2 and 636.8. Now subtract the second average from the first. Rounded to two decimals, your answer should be -0.03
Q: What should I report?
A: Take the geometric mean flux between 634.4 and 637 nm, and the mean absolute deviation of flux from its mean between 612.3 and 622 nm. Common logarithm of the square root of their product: -0.518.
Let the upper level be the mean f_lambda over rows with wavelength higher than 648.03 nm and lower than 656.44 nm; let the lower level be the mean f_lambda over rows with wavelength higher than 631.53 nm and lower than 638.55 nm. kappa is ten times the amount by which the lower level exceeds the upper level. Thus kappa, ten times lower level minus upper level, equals -0.49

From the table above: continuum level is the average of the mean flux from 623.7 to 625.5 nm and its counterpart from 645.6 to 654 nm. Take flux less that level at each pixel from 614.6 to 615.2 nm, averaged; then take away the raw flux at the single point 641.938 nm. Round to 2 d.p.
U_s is -1.38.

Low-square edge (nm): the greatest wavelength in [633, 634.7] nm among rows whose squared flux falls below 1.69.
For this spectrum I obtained 634.298 nm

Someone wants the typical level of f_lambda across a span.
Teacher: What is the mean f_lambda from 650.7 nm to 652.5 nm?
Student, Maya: 1.32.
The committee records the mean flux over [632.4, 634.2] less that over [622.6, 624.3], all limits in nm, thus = -0.04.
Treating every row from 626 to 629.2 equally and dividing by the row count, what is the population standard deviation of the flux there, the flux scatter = 0.057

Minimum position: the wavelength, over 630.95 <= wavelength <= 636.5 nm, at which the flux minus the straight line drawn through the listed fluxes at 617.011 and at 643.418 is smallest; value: 635.467 nm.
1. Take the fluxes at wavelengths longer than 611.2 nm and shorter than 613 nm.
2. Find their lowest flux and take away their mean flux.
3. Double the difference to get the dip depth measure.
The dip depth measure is -0.240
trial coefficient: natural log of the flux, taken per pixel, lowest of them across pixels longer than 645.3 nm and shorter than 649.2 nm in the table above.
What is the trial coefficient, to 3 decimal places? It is 0.167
